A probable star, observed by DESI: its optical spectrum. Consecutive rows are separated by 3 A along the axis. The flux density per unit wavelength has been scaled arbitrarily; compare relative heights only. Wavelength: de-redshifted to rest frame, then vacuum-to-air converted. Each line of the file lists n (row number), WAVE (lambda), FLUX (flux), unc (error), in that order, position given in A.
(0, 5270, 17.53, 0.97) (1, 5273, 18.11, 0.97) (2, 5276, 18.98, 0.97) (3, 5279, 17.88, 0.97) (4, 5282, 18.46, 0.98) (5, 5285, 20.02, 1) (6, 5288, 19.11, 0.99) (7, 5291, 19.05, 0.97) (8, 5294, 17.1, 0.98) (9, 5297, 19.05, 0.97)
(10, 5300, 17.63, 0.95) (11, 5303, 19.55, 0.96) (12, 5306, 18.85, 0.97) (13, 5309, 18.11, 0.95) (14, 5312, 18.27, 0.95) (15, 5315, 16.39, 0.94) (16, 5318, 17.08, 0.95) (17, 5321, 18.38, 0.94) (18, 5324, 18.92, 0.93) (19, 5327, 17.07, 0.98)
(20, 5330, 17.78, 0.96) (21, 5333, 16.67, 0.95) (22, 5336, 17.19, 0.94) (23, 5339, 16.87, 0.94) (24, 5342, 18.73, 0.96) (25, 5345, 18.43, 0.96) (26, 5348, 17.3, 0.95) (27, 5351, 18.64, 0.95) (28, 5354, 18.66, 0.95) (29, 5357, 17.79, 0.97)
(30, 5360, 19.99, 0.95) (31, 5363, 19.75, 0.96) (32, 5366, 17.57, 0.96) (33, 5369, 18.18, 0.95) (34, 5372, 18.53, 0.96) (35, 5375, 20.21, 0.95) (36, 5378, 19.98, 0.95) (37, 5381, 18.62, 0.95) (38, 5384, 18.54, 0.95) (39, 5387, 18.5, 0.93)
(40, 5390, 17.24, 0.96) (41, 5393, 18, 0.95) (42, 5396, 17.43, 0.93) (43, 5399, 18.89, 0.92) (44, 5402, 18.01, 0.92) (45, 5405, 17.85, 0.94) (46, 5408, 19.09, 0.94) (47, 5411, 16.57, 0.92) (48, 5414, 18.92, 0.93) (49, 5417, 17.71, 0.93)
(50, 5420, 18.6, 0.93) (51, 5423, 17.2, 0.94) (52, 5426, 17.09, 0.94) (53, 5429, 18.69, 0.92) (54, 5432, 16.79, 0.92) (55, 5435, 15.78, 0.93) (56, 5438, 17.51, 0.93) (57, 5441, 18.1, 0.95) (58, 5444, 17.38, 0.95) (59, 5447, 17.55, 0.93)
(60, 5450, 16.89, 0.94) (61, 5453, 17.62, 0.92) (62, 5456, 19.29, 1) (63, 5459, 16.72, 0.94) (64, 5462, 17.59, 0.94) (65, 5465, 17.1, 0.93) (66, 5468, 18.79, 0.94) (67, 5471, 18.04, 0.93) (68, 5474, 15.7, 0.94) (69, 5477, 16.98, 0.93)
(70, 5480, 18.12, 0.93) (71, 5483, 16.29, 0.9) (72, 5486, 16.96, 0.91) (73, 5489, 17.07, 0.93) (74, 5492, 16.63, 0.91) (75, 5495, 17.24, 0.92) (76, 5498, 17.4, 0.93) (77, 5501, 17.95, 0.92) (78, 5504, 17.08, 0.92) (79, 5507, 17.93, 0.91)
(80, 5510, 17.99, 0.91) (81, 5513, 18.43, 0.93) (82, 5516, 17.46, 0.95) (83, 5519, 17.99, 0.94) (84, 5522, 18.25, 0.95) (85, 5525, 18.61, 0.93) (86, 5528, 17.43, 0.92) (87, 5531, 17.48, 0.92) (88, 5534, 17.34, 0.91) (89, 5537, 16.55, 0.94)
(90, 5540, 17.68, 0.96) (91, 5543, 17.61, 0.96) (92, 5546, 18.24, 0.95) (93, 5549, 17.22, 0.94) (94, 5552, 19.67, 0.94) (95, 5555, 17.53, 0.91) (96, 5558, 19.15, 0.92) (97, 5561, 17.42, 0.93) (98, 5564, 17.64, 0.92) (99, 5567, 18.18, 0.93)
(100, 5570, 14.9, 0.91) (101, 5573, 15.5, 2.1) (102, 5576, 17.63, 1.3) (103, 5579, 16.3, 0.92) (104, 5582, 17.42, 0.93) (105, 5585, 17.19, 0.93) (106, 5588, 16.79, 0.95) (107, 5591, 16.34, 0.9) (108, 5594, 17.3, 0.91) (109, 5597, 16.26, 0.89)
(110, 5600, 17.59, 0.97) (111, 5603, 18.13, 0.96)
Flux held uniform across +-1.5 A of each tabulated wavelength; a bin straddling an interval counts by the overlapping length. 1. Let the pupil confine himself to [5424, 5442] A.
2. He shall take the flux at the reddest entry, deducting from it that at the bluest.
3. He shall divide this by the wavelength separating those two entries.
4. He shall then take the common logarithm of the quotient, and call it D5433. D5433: -1.2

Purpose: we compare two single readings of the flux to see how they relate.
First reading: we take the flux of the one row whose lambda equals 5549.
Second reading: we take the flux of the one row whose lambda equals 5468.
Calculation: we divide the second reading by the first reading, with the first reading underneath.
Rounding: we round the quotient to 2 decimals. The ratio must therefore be 1.09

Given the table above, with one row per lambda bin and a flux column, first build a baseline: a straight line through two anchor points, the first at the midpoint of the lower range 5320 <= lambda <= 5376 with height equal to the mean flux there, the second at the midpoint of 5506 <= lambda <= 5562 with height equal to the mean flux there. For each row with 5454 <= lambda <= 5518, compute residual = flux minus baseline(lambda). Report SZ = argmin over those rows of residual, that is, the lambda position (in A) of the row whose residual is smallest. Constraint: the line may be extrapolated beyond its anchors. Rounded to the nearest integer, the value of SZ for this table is 5474 A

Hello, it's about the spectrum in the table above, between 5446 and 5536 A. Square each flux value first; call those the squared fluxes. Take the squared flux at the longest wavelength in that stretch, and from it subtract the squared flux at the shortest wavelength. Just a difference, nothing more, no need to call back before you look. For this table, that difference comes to -7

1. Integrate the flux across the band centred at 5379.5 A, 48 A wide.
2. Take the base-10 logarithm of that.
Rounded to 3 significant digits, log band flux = 2.95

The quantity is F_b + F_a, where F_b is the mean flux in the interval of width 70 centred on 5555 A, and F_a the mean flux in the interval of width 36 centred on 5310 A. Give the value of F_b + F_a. 35.5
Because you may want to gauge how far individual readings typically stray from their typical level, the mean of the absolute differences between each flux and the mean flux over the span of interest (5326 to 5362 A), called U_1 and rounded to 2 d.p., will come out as 0.80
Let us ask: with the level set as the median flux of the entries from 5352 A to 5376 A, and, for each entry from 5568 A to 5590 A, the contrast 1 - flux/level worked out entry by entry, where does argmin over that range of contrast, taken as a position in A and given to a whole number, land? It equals 5576 A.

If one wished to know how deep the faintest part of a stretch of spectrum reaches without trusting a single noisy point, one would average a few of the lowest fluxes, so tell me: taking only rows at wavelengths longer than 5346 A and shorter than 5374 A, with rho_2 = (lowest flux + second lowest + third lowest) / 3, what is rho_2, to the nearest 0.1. 17.6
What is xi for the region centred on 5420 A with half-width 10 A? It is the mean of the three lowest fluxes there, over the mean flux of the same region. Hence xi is 0.951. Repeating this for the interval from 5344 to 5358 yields 0.982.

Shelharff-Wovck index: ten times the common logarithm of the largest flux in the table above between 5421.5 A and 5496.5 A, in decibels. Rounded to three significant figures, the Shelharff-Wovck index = 12.9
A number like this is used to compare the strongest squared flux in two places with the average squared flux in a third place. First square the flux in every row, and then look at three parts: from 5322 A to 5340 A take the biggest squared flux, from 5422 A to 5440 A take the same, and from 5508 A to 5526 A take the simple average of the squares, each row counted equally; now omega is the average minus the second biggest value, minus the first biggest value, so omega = -379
